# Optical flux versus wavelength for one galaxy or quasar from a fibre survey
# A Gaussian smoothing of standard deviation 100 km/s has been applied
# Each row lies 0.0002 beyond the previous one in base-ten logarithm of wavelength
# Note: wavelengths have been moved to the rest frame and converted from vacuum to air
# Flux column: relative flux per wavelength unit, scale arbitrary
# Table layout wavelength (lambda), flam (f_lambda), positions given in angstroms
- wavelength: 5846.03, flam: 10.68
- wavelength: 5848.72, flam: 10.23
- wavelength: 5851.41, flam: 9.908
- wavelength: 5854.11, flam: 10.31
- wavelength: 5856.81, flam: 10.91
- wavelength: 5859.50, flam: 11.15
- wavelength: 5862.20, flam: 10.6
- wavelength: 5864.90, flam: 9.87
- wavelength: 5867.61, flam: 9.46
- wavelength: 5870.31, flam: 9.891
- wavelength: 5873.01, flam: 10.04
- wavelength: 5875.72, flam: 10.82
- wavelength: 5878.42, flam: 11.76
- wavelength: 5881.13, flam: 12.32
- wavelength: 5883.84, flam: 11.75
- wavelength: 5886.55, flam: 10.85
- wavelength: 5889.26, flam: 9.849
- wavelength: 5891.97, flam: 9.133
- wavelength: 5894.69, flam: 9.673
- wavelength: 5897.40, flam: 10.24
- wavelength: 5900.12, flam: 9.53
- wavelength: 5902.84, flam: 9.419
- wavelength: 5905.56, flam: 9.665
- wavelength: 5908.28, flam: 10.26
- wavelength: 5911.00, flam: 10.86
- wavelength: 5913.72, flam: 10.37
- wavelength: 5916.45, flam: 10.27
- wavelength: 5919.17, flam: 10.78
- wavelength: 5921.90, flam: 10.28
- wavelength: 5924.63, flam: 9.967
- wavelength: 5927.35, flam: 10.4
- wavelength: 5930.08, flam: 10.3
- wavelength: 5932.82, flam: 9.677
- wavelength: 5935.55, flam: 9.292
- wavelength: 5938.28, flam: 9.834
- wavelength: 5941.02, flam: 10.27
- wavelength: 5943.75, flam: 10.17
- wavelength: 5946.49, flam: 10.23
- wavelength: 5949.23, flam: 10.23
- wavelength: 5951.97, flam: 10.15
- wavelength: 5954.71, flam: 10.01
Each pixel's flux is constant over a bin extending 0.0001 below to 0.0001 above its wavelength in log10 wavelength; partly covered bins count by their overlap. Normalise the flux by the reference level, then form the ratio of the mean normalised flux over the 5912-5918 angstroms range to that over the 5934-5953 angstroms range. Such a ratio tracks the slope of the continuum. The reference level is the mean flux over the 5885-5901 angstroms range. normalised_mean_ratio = 1.03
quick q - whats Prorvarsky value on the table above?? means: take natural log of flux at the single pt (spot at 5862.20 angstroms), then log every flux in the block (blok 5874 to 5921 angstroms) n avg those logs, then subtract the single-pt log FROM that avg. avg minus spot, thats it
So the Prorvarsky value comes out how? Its -0.02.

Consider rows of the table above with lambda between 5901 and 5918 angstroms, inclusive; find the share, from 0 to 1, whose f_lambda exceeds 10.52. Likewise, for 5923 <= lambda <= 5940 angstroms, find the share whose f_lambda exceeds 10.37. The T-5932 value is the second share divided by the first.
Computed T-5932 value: 1.0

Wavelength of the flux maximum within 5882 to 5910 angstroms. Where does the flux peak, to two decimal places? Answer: 5883.84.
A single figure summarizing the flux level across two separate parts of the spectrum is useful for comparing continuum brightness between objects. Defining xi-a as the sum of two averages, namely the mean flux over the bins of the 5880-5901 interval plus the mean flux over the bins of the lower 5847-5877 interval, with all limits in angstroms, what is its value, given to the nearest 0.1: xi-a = 20.7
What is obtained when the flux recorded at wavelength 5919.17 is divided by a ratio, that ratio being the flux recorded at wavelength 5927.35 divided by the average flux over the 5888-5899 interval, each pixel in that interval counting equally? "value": 10.1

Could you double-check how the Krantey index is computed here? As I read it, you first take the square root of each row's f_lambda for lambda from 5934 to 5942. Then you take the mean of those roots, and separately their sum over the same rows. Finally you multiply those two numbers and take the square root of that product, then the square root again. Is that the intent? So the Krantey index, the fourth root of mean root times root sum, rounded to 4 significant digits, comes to 2.328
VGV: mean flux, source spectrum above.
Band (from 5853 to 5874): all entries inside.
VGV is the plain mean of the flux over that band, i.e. 10.3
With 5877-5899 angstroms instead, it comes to 10.7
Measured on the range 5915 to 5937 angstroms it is 10.1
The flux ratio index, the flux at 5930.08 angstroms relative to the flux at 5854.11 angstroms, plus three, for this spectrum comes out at 4.00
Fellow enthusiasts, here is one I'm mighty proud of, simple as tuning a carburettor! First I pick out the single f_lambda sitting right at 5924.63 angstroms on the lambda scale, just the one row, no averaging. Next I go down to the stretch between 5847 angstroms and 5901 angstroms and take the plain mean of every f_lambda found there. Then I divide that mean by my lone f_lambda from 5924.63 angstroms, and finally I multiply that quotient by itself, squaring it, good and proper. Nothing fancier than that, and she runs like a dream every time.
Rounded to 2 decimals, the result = 1.09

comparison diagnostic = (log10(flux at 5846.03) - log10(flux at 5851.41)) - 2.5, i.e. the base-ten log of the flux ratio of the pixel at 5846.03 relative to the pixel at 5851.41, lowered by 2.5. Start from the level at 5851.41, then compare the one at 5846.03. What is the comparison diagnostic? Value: -2.47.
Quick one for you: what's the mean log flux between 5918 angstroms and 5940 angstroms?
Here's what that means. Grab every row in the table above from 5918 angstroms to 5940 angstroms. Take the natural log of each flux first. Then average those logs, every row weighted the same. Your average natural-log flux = 2.308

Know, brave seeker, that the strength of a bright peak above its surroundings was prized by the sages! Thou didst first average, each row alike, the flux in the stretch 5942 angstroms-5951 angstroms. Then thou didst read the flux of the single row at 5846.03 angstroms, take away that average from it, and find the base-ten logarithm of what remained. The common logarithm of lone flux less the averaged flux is -0.33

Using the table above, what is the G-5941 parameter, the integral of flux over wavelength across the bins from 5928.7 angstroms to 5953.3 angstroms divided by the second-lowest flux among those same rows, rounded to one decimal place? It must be 25.5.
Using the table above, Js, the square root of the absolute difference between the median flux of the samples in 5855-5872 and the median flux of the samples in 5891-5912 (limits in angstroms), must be 0.8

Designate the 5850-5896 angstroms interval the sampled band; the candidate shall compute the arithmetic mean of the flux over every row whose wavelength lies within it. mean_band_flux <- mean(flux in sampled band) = 10.5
